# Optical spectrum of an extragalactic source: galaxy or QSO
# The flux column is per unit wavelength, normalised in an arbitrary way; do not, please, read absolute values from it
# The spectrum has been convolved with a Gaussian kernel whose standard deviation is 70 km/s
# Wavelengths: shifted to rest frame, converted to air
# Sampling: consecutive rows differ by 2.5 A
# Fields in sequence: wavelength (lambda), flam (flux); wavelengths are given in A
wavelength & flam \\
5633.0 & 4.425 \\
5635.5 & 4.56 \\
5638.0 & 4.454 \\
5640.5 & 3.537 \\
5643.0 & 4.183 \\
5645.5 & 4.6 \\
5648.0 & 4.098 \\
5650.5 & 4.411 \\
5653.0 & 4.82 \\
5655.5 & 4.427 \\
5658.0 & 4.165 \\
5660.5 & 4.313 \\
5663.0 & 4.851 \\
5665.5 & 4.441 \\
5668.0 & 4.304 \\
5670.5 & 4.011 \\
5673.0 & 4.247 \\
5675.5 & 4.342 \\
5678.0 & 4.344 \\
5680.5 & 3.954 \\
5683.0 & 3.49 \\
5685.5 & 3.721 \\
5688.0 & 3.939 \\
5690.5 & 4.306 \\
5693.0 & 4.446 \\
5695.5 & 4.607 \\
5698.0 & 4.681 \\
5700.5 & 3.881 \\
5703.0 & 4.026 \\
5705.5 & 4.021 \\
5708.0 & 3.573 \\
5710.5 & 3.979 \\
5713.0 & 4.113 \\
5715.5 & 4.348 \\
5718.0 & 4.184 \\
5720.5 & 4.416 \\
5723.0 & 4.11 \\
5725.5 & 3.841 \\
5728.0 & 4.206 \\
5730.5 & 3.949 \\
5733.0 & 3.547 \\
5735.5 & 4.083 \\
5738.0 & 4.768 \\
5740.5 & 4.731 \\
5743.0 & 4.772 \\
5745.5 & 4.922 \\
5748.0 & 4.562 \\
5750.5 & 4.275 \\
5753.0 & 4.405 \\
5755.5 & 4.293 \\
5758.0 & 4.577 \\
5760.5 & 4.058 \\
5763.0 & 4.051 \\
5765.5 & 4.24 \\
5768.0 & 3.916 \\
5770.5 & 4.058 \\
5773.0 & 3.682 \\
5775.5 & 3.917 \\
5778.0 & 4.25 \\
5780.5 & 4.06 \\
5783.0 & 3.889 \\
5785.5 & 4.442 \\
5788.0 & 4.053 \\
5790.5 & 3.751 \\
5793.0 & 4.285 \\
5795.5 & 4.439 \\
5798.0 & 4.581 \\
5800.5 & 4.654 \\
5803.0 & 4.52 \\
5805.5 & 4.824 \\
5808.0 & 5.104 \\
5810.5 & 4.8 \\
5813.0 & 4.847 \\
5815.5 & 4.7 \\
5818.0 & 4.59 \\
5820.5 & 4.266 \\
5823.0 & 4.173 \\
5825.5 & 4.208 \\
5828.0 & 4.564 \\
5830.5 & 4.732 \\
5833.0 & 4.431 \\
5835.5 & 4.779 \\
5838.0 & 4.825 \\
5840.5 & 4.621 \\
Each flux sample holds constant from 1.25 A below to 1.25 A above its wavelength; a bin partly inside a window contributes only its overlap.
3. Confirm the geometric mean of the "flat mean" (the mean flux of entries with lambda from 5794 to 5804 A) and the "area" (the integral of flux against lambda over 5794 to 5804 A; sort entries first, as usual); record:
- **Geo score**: 14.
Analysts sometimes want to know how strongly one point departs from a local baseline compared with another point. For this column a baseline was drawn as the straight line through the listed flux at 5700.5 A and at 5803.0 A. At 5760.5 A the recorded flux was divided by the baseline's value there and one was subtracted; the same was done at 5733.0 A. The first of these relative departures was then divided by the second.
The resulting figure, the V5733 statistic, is 0.35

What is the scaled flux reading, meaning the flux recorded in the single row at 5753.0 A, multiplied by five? 22.0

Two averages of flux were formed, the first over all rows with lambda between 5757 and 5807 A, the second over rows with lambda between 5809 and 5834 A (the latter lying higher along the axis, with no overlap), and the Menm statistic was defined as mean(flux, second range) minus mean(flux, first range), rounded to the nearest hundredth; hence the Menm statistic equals 0.32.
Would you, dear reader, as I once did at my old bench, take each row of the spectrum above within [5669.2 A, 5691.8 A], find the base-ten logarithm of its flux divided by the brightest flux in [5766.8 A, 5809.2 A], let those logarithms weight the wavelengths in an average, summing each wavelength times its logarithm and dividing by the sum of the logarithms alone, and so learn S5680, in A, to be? 5681.1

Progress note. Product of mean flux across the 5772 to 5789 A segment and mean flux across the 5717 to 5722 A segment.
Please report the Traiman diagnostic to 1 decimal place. 17.4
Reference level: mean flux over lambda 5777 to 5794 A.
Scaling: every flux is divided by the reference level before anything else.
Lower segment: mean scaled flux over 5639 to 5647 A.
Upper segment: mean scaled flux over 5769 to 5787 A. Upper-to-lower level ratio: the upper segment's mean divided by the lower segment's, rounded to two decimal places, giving 0.98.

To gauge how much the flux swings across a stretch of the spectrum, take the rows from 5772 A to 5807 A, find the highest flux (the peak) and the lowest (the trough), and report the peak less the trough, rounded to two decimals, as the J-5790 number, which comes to 1.14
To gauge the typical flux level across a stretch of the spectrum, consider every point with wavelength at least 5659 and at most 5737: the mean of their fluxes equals 4.14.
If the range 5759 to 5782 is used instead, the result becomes 4.03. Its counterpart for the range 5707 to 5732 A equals 4.07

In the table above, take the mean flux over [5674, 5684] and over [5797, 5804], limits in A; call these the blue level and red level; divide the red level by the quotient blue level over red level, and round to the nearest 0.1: 5.2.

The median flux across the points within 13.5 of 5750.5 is 4.56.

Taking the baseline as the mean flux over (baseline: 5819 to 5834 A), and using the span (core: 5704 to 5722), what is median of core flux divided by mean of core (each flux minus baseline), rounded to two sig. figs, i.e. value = -13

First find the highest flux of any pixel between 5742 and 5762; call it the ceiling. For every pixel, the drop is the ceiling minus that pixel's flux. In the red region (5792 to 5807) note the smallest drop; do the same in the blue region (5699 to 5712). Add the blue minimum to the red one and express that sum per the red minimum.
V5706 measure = 10.1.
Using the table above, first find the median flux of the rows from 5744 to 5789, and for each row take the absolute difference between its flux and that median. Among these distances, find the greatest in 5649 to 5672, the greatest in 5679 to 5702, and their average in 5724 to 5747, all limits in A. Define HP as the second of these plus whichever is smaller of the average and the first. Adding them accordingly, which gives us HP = 1.1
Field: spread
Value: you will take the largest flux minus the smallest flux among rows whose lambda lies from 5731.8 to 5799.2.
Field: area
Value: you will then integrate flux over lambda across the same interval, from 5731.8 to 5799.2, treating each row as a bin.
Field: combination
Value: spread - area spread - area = -285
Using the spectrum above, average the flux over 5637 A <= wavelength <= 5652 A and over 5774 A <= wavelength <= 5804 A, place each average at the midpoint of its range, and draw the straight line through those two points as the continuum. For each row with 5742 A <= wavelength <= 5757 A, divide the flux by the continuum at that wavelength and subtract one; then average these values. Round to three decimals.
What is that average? 0.073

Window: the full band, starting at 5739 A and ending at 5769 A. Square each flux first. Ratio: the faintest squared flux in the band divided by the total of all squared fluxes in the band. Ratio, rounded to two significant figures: 0.066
